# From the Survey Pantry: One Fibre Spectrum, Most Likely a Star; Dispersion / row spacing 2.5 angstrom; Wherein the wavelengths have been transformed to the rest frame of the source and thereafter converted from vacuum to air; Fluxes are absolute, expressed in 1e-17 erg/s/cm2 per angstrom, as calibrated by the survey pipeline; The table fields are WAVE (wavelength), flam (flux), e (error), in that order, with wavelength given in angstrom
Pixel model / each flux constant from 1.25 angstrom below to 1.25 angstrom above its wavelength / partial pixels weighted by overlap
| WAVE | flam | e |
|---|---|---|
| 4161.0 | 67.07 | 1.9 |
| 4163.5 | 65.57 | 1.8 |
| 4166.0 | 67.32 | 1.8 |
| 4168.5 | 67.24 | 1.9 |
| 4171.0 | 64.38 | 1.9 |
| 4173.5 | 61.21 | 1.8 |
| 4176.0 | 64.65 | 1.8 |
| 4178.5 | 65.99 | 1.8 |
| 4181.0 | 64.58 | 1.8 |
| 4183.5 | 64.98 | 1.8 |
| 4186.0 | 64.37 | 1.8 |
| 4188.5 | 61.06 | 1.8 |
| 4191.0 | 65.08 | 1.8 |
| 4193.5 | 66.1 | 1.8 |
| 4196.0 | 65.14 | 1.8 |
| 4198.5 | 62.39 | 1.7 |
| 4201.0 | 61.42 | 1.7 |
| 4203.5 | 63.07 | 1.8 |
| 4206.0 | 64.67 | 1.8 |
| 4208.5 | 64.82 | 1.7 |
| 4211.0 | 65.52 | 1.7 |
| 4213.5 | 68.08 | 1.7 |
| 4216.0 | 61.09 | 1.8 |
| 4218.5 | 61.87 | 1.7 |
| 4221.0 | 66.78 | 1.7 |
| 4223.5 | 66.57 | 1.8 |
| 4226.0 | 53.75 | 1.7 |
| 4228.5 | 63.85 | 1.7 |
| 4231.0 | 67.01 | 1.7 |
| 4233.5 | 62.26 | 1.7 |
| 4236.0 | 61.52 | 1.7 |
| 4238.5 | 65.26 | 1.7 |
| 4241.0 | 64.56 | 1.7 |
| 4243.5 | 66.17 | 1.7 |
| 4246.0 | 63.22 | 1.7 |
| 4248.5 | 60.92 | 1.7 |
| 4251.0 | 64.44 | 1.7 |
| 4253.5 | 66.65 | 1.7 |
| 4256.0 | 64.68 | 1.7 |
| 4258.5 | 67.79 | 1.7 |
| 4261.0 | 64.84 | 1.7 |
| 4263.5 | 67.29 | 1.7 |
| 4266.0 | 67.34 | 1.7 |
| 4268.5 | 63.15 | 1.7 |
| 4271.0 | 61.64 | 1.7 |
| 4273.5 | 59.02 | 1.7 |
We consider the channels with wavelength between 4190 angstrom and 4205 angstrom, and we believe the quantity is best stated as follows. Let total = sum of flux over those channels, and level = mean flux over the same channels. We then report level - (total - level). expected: -255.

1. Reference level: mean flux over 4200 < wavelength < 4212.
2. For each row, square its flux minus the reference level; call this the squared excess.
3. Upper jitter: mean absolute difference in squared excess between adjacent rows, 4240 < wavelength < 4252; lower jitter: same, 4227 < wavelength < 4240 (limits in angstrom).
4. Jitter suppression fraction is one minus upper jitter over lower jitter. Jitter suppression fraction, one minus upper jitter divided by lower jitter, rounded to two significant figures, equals -0.13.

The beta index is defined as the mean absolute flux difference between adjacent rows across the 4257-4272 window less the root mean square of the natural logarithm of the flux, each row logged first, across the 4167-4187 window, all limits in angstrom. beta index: -1.9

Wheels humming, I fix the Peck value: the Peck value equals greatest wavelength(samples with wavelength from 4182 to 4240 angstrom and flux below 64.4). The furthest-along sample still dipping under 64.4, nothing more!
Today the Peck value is 4236.0 angstrom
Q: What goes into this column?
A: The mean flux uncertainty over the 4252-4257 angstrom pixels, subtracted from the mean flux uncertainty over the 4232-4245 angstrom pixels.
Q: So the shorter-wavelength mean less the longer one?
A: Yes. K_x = 0.00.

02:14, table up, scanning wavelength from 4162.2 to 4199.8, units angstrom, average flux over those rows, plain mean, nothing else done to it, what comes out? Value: 64.7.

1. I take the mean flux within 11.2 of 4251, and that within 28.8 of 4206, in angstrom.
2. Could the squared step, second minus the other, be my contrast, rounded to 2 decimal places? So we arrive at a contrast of 0.77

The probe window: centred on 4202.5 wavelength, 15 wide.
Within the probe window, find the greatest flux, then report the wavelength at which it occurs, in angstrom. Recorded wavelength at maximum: 4196.0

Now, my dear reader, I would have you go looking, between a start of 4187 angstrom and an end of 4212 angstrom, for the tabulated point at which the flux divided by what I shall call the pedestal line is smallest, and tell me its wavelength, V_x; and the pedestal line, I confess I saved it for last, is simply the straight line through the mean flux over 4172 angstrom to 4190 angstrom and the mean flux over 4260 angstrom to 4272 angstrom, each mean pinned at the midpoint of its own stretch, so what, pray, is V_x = 4188.5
